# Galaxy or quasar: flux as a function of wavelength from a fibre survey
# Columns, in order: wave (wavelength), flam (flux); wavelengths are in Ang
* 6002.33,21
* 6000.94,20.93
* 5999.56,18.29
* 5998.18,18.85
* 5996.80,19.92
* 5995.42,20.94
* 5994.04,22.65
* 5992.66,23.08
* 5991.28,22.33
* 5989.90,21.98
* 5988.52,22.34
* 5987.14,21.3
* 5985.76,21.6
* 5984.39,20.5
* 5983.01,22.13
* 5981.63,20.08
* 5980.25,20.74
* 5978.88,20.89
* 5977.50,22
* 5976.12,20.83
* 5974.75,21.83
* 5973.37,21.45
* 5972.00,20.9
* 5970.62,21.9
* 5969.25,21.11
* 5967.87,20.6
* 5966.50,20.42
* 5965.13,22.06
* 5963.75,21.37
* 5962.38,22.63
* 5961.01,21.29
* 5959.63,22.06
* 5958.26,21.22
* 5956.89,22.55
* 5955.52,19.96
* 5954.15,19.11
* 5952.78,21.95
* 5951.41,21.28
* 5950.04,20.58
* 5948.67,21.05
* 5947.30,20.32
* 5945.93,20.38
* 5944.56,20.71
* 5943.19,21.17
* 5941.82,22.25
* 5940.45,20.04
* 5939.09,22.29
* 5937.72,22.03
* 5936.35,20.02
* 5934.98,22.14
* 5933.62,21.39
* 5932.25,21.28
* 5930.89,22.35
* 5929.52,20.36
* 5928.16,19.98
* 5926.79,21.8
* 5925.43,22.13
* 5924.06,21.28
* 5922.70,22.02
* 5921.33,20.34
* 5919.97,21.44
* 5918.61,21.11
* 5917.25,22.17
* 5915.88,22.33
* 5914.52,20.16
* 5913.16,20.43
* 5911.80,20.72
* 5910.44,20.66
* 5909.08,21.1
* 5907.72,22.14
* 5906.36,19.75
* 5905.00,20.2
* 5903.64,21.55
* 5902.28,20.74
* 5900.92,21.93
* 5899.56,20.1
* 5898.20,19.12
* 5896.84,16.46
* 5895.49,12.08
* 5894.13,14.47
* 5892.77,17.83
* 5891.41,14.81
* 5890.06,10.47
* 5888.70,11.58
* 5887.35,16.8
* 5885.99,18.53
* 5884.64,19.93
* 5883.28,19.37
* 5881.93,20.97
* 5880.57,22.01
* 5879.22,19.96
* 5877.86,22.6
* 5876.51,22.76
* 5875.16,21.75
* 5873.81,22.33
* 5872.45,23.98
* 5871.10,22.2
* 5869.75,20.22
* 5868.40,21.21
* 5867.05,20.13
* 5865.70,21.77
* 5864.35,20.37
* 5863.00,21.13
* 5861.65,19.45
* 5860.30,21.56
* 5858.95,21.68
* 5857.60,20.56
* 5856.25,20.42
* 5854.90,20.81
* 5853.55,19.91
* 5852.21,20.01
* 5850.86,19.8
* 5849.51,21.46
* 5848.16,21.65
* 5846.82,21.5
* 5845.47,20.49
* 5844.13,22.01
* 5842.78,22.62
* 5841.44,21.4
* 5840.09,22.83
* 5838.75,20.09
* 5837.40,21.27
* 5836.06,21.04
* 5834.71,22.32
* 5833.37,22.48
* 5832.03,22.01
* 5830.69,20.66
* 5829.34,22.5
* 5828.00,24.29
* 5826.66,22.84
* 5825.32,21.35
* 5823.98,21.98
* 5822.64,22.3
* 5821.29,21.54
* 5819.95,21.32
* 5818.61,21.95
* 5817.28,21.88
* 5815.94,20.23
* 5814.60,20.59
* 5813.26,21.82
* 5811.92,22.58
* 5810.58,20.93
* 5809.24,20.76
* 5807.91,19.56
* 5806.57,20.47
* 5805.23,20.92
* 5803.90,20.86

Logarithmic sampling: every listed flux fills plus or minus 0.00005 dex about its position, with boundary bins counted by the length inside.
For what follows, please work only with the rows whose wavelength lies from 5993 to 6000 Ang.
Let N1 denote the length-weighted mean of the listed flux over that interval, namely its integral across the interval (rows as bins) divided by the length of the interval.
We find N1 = 20.4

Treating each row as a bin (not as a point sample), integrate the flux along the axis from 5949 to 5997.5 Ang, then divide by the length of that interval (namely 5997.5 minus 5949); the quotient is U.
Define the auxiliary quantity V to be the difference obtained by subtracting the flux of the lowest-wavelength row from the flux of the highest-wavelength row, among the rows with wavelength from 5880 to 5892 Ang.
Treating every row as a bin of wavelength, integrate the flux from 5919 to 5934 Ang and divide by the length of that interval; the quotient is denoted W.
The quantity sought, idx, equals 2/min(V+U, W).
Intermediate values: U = 21.4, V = -7.2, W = 21.3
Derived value 0.141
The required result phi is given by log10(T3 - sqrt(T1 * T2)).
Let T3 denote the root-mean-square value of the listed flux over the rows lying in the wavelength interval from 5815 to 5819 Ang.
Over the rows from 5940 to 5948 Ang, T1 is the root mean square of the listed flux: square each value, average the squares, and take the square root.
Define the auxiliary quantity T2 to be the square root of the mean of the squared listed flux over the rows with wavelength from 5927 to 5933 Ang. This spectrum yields -0.3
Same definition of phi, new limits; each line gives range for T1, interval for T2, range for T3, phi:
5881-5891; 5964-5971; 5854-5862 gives 0.2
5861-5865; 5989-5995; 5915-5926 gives -0.7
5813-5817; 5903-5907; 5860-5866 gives -0.8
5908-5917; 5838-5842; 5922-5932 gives -0.6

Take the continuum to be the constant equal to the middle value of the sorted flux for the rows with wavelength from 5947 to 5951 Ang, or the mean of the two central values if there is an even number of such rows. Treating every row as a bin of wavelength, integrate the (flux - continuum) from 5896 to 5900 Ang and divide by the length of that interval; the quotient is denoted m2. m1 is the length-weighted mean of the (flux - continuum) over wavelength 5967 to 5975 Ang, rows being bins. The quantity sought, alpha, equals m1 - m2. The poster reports 3.1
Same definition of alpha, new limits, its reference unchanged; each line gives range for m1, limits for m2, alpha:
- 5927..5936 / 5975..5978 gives -0.2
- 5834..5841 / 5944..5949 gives 0.9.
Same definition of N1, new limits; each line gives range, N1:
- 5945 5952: 20.7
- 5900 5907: 20.8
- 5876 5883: 21.5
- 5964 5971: 21.2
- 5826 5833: 22.5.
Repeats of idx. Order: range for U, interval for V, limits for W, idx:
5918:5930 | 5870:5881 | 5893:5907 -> 0.107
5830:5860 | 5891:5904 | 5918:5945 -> 0.094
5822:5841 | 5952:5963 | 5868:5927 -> 0.101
